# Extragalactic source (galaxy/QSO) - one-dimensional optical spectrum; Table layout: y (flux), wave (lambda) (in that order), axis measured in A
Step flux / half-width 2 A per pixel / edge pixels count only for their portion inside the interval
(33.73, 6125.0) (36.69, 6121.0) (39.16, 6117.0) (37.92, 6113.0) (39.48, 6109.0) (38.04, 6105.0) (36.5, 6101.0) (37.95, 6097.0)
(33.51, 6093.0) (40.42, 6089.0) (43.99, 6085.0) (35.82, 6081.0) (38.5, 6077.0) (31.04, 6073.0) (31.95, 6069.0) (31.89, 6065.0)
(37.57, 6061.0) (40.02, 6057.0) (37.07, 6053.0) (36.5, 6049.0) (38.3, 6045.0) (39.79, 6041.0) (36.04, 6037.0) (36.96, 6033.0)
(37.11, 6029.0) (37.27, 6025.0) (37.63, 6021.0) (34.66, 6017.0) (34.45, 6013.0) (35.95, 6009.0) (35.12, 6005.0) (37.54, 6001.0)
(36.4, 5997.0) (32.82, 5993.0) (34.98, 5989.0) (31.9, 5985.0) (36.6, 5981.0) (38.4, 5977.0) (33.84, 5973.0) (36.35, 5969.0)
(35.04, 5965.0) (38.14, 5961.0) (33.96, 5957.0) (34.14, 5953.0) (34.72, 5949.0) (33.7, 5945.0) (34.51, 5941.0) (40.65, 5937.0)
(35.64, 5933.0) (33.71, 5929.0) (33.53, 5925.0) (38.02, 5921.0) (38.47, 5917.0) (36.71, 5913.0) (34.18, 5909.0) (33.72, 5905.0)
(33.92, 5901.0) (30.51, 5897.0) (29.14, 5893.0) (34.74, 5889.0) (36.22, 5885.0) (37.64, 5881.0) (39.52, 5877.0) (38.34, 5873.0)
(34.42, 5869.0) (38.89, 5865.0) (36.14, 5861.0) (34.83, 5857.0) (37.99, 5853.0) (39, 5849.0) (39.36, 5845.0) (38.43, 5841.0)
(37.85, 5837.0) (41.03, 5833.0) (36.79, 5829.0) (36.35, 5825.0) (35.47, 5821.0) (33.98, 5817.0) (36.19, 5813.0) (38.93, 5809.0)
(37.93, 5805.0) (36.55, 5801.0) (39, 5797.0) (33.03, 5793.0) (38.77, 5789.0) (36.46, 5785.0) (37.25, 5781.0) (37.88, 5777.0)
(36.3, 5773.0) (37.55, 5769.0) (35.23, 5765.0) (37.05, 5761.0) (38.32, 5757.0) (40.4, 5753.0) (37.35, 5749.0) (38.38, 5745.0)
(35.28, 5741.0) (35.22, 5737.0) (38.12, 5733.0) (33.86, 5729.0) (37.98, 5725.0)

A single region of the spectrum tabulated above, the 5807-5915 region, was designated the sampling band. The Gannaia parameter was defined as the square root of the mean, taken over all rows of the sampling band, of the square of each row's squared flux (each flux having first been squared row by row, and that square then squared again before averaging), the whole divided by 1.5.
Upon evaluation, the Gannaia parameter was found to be 893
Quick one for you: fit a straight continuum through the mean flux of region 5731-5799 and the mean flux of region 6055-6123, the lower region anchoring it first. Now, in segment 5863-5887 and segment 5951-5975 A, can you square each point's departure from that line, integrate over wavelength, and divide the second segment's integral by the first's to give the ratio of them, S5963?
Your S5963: 1.9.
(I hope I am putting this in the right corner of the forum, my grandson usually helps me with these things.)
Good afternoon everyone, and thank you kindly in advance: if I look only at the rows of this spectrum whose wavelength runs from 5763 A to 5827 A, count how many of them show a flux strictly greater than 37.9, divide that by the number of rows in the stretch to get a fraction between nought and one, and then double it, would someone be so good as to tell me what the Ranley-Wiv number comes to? 0.50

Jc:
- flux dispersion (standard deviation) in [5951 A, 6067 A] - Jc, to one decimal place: 2.1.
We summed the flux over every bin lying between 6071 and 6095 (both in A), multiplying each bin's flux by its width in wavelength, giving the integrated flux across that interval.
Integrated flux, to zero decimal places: 893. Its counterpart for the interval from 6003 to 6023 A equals 711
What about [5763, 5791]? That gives 1038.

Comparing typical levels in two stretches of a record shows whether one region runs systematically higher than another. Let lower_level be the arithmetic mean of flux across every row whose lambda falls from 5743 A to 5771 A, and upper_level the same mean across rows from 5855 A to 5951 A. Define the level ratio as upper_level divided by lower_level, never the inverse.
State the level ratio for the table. 0.94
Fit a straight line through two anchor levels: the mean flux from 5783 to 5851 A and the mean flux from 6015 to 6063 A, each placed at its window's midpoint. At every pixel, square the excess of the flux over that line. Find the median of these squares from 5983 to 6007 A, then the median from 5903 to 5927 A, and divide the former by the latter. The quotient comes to 1.0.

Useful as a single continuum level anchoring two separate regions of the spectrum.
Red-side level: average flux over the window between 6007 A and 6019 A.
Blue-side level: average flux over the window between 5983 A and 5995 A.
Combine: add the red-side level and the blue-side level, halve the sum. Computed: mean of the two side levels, 34.13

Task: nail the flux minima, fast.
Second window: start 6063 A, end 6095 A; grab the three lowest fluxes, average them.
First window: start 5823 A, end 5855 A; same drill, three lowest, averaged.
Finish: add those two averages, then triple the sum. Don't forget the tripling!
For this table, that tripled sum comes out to 206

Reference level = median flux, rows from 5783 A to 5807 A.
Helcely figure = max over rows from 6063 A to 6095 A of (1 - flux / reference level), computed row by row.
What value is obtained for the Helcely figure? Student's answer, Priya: 0.17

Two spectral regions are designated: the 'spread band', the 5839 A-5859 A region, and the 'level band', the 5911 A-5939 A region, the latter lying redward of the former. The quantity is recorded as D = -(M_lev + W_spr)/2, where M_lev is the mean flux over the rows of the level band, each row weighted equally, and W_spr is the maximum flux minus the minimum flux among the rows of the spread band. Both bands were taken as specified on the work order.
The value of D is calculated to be -20.6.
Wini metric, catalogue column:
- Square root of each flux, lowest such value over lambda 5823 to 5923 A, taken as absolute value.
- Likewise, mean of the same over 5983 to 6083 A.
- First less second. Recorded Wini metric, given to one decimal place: -0.6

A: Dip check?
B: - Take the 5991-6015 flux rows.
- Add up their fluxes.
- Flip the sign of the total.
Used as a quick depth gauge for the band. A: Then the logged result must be -212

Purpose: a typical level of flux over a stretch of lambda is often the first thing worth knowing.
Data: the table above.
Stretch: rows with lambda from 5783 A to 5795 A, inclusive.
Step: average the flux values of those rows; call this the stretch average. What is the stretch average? 36.1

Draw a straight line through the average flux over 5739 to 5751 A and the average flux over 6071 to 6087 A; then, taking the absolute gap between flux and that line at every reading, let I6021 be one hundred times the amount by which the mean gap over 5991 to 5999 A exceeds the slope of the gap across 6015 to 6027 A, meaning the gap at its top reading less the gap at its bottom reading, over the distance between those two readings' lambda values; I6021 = 297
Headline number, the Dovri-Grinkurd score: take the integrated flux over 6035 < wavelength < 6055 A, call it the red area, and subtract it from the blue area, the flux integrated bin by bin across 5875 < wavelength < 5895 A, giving -42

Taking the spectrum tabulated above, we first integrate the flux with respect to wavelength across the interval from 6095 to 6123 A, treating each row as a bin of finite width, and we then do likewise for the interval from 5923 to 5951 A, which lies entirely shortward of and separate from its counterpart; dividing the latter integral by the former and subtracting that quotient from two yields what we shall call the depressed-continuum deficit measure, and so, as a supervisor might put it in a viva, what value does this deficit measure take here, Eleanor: 1.073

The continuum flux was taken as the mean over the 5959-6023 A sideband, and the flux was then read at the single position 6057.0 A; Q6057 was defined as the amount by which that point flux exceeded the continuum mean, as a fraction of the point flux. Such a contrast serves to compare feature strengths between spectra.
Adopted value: 0.110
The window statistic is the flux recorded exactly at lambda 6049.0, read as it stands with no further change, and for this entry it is 36.5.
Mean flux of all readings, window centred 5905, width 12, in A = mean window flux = 34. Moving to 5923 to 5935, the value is 34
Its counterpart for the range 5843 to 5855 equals 39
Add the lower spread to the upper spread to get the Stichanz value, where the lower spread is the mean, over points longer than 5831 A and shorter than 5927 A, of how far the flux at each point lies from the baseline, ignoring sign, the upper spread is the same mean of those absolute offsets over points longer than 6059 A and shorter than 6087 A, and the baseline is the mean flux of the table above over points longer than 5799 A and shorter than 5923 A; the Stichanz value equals 6.06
